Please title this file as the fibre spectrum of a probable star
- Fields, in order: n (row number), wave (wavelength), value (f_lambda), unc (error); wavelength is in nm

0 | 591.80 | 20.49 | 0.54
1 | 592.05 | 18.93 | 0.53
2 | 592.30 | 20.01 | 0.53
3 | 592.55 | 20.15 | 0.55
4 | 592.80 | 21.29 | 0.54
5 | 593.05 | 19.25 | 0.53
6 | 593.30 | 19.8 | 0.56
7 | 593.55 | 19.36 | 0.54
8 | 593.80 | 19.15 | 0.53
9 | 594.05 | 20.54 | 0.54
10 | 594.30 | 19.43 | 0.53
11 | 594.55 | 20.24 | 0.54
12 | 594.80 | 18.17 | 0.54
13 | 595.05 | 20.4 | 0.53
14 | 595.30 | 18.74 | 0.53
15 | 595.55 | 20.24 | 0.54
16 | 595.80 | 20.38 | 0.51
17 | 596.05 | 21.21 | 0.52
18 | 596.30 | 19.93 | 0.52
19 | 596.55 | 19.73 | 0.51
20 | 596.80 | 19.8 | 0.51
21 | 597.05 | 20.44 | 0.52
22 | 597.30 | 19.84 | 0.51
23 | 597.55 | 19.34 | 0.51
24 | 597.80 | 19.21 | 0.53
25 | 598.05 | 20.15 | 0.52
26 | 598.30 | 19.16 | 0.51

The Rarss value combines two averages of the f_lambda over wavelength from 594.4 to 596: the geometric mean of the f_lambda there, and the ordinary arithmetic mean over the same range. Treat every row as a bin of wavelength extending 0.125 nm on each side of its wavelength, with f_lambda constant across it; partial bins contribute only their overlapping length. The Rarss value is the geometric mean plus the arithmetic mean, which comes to 39.4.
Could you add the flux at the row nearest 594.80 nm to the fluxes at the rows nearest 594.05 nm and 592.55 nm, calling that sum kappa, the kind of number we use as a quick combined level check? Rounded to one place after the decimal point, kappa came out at 58.9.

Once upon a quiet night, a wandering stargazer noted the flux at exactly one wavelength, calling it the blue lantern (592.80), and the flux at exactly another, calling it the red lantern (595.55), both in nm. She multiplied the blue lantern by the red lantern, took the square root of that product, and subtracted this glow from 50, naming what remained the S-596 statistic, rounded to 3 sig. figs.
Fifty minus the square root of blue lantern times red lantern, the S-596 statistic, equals 29.2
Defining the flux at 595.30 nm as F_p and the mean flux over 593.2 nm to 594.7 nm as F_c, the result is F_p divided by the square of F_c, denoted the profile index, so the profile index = 0.048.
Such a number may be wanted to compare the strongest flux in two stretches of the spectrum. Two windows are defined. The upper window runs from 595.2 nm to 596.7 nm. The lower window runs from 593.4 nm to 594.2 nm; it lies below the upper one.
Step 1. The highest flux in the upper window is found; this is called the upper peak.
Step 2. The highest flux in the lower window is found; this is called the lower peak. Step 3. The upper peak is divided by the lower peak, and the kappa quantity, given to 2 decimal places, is 1.03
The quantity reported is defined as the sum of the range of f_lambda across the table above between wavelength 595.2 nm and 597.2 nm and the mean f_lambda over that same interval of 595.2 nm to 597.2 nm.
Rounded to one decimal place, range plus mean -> 22.5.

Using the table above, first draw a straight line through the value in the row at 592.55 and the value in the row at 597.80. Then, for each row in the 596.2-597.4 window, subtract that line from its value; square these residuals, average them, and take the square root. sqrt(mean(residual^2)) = 0.62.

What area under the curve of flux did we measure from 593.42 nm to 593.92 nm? 10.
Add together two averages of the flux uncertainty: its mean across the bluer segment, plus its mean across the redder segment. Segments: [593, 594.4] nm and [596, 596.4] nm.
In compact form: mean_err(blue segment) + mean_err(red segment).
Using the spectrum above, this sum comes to 1.06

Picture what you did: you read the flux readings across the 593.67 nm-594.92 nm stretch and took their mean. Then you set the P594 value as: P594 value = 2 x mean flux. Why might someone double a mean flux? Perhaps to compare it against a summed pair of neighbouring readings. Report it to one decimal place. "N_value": 39.0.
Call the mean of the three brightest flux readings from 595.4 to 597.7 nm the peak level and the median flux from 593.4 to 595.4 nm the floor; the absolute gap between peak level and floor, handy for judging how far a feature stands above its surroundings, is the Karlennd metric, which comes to 1.3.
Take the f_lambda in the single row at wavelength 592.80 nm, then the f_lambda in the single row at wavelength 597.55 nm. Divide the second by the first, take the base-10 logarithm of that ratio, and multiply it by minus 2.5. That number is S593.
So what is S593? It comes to 0.10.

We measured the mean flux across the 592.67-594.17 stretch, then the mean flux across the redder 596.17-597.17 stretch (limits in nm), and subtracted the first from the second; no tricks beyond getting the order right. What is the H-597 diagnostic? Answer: 0.1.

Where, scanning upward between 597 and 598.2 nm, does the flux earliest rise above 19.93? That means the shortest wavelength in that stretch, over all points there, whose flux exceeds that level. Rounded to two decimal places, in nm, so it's 597.05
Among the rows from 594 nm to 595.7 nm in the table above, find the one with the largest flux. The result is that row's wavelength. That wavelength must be 594.05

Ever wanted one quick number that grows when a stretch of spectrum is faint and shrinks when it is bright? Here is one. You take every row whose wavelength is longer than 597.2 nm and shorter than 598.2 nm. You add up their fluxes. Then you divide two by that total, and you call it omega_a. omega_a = 0.0255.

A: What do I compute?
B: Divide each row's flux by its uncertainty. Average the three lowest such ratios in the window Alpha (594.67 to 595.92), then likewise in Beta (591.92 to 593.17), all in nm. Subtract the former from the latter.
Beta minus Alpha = 1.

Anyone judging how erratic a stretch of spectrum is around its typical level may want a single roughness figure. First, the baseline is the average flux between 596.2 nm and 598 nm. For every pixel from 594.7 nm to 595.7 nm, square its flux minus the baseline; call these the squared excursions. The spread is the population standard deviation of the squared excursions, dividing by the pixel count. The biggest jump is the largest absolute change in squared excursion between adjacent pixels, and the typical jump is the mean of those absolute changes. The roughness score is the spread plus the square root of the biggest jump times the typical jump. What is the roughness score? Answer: 2.5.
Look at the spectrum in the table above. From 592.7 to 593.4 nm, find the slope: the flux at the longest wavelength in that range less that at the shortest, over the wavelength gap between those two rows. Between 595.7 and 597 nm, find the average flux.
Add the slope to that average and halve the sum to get 8.6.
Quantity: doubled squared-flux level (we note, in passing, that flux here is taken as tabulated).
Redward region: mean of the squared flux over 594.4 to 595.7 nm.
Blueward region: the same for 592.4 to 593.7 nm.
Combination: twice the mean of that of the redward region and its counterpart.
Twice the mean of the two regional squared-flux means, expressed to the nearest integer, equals 783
